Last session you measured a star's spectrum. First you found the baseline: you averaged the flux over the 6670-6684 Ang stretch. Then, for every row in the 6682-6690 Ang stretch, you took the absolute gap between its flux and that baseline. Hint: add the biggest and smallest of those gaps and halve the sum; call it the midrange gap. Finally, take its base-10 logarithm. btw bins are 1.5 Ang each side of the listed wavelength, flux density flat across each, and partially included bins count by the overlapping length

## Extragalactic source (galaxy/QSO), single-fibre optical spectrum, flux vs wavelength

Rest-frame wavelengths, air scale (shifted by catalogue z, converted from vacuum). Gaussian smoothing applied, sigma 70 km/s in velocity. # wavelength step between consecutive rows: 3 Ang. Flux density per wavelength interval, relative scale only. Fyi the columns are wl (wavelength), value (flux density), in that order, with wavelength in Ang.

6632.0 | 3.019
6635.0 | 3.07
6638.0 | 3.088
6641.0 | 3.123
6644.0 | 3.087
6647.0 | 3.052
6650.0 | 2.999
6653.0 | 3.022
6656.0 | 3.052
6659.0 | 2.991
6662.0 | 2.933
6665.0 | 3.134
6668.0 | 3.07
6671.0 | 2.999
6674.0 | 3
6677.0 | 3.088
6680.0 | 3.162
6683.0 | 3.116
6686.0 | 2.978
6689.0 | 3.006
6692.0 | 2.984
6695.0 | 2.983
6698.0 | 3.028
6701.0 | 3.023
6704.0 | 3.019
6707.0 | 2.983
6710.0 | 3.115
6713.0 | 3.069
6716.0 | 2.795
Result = -1.161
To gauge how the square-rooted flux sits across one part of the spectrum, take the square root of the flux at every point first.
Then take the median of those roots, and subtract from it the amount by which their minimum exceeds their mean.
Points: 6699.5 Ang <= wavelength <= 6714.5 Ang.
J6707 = 1.76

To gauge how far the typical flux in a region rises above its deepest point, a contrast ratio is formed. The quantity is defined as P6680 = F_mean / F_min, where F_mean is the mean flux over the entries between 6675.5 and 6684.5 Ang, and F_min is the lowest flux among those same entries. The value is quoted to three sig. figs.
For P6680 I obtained 1.01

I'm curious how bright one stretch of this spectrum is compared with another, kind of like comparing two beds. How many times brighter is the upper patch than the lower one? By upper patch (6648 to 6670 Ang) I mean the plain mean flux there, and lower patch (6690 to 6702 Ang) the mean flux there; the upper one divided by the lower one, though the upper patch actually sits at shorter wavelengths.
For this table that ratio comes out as 1.008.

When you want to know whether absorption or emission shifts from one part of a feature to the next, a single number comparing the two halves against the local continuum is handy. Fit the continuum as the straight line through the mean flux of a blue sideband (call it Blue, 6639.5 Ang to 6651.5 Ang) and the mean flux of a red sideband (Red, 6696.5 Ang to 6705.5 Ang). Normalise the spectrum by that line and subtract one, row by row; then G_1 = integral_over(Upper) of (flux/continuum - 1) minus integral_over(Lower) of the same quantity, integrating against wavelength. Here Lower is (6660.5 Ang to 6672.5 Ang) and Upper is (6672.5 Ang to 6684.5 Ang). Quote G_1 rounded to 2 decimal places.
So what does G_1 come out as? 0.26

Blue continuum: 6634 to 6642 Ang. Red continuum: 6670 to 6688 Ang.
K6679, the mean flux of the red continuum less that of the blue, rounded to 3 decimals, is -0.036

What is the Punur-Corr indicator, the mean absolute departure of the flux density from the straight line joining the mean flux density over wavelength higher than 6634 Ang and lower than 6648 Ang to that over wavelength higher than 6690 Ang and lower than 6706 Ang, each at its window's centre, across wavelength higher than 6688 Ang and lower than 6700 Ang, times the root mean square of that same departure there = 0.0006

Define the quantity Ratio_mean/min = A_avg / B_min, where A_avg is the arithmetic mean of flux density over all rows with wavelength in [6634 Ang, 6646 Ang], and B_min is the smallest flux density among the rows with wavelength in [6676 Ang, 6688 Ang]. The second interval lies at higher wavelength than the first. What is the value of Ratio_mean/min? 1.04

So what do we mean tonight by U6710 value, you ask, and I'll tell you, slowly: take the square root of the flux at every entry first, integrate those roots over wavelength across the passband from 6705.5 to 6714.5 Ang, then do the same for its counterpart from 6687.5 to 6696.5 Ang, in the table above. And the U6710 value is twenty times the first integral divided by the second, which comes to 20.2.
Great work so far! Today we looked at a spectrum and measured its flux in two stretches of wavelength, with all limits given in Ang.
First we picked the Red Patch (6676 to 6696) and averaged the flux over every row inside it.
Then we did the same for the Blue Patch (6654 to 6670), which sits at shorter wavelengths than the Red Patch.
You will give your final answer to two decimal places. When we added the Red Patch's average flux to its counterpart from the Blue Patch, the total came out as 6.08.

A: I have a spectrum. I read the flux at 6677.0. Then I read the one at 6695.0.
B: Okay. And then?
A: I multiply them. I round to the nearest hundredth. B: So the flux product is 9.21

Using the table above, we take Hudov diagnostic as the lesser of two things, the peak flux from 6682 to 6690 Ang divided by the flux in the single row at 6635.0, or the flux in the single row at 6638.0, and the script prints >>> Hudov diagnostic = 1.01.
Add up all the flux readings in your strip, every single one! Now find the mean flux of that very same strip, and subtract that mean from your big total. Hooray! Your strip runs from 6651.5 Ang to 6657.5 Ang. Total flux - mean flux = 3.04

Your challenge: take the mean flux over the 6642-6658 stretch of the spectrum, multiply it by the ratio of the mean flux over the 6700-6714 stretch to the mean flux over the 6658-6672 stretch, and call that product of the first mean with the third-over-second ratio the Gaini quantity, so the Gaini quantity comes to 3.06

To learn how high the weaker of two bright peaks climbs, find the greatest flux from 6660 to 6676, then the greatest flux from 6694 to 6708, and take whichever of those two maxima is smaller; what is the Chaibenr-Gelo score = 3.028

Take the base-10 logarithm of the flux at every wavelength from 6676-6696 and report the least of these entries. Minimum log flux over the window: 0.474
